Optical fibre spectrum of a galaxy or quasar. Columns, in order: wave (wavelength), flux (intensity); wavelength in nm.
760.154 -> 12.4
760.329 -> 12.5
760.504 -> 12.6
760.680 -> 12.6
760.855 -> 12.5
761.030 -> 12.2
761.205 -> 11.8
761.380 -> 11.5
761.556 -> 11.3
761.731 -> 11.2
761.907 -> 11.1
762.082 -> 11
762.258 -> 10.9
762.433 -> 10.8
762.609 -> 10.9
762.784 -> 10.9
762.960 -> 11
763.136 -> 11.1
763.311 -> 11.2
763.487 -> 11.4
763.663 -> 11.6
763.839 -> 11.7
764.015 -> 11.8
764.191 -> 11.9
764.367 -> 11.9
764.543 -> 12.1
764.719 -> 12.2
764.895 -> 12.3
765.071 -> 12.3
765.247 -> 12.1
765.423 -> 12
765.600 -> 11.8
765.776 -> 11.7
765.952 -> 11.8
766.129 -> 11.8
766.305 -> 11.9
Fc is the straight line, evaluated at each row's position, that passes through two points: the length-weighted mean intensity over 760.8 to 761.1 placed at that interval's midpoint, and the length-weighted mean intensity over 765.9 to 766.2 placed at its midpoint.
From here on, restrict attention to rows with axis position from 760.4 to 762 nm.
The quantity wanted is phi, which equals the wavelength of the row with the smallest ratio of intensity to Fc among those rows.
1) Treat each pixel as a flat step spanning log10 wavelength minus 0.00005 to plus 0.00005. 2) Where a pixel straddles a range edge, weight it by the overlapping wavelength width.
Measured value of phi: 761.907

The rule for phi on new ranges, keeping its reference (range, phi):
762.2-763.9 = 762.433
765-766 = 765.776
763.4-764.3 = 763.487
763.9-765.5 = 764.015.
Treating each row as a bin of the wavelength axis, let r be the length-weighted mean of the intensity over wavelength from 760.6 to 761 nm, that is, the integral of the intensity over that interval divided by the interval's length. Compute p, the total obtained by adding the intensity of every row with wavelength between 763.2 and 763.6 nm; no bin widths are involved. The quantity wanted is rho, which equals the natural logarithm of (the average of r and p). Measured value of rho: 2.87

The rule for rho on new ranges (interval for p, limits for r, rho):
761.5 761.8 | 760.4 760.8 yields 2.86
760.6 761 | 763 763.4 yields 2.90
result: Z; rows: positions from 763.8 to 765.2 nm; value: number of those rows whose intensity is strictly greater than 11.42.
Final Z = 8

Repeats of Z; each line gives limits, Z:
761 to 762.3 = 3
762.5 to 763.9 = 2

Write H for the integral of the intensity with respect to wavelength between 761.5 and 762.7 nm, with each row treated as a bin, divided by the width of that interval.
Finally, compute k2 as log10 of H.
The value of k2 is 1.04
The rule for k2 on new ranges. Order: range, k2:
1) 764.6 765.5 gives 1.09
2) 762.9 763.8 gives 1.05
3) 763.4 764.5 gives 1.07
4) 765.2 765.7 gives 1.08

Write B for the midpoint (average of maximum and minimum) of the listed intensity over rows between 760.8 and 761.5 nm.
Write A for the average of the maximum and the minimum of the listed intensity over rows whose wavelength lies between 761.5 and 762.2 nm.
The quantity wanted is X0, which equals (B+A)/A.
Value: 2.08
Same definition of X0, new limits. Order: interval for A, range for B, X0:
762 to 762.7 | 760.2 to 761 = 2.15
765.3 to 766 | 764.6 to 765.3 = 2.03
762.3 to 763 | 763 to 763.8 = 2.04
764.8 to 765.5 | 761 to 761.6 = 1.97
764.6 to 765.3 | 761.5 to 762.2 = 1.91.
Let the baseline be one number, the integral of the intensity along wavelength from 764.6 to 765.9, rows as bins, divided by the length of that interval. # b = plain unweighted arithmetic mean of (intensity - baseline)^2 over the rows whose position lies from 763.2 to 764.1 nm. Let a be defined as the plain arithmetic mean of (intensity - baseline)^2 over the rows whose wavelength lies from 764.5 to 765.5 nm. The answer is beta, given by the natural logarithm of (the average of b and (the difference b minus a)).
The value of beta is -1.2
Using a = 0.02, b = 0.31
